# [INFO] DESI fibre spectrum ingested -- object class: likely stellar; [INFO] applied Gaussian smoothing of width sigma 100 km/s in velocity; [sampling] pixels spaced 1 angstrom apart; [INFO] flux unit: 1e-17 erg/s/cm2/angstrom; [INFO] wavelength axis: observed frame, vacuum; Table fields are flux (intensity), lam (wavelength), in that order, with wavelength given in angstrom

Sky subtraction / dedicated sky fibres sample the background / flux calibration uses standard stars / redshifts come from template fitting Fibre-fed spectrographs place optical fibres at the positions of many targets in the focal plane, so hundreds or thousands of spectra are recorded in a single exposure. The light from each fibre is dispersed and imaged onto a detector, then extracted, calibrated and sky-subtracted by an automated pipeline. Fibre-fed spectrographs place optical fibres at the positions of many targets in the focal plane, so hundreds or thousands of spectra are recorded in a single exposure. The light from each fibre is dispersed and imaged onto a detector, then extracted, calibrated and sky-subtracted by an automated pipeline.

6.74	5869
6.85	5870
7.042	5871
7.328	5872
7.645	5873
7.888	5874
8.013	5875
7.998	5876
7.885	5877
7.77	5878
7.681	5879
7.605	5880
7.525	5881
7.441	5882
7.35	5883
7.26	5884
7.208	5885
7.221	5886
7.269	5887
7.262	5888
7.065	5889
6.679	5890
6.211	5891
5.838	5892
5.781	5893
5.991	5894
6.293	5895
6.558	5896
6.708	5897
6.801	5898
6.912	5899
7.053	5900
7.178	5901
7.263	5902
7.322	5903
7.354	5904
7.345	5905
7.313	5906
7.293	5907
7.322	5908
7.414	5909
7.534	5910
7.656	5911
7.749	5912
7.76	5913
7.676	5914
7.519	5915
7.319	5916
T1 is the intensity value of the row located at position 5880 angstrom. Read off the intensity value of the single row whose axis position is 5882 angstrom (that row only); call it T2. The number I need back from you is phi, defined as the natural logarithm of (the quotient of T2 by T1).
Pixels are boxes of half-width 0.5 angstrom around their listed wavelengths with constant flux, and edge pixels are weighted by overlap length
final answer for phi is -0.02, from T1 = 7.605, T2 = 7.441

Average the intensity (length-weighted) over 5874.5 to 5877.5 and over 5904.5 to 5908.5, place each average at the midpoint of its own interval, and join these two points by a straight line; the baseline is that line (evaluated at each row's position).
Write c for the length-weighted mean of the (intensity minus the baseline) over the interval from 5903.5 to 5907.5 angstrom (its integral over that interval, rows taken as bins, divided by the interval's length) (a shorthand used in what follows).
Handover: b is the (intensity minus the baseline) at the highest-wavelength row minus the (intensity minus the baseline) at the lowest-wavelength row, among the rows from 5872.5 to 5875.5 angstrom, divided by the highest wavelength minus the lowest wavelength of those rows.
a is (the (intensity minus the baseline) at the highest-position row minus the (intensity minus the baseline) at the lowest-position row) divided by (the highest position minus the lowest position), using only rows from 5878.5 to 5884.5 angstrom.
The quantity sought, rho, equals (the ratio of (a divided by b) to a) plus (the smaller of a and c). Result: 4.8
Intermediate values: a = -0.06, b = 0.21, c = 0.0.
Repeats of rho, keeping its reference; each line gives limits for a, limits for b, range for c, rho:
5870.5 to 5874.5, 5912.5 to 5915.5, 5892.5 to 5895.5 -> -11.6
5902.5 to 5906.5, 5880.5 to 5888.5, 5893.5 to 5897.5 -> -62.3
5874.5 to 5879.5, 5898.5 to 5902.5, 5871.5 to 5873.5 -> 6.7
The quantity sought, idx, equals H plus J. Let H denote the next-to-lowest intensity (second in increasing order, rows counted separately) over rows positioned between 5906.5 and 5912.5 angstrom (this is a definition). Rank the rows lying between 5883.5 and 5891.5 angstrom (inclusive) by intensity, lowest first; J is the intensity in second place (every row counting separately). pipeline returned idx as 14.0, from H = 7.322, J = 6.679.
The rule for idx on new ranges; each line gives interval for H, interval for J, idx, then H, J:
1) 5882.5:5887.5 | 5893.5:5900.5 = 13.5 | 7.221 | 6.293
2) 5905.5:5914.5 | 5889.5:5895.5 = 13.2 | 7.313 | 5.838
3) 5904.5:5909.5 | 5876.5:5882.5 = 14.8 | 7.313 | 7.525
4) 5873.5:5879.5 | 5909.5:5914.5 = 15.4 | 7.77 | 7.656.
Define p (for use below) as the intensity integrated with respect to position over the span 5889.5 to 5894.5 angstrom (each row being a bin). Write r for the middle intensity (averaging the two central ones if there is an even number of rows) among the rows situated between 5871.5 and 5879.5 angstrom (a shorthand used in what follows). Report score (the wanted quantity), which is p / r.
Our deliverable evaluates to 4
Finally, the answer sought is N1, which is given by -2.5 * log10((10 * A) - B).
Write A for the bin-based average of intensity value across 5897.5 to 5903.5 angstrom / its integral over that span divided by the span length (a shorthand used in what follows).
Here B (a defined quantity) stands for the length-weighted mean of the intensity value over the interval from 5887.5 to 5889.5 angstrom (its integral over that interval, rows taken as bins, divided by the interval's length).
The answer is -4.51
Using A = 7.1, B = 7.16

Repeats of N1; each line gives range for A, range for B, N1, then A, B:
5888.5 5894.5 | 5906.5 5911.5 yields -4.35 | 6.3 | 7.44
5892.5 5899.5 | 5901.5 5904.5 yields -4.39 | 6.4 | 7.31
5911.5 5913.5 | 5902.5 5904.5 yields -4.62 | 7.8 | 7.34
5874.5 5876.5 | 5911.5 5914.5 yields -4.65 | 8.0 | 7.73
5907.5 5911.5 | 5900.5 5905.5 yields -4.57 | 7.5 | 7.29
